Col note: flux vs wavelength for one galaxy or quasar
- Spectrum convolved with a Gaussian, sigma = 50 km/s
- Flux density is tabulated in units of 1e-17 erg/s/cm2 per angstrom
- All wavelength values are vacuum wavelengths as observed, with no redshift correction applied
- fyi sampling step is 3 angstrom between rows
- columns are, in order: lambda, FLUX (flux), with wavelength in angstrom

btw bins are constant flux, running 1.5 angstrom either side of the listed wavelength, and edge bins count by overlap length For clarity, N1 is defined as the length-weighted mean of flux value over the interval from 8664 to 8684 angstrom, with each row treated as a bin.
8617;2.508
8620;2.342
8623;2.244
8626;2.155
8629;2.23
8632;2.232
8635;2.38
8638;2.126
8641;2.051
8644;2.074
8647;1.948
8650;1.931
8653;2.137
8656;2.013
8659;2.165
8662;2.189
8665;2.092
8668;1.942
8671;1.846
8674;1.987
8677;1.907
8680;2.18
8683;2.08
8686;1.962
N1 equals 2.00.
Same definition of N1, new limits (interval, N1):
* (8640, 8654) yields 2.02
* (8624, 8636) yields 2.24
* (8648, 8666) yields 2.08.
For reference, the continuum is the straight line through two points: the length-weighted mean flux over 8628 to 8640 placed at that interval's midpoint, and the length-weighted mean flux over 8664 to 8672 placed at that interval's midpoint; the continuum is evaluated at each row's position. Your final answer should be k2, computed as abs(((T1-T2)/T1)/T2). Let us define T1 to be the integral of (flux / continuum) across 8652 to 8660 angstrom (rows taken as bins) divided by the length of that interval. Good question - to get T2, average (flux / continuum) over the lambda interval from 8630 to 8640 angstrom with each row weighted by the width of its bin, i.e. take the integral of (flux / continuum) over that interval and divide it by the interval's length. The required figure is 0.017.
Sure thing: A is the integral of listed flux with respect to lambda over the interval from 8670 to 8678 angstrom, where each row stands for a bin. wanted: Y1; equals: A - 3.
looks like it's 12.3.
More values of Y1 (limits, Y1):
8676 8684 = 13.5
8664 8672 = 12.7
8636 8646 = 17.9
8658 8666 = 14.2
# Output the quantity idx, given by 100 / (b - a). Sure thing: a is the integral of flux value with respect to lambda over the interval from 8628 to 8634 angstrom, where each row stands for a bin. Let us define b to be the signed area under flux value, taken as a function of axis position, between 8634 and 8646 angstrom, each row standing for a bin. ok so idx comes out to 8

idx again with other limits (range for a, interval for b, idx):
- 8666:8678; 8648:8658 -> -35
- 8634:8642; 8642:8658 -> 7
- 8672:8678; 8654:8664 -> 10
